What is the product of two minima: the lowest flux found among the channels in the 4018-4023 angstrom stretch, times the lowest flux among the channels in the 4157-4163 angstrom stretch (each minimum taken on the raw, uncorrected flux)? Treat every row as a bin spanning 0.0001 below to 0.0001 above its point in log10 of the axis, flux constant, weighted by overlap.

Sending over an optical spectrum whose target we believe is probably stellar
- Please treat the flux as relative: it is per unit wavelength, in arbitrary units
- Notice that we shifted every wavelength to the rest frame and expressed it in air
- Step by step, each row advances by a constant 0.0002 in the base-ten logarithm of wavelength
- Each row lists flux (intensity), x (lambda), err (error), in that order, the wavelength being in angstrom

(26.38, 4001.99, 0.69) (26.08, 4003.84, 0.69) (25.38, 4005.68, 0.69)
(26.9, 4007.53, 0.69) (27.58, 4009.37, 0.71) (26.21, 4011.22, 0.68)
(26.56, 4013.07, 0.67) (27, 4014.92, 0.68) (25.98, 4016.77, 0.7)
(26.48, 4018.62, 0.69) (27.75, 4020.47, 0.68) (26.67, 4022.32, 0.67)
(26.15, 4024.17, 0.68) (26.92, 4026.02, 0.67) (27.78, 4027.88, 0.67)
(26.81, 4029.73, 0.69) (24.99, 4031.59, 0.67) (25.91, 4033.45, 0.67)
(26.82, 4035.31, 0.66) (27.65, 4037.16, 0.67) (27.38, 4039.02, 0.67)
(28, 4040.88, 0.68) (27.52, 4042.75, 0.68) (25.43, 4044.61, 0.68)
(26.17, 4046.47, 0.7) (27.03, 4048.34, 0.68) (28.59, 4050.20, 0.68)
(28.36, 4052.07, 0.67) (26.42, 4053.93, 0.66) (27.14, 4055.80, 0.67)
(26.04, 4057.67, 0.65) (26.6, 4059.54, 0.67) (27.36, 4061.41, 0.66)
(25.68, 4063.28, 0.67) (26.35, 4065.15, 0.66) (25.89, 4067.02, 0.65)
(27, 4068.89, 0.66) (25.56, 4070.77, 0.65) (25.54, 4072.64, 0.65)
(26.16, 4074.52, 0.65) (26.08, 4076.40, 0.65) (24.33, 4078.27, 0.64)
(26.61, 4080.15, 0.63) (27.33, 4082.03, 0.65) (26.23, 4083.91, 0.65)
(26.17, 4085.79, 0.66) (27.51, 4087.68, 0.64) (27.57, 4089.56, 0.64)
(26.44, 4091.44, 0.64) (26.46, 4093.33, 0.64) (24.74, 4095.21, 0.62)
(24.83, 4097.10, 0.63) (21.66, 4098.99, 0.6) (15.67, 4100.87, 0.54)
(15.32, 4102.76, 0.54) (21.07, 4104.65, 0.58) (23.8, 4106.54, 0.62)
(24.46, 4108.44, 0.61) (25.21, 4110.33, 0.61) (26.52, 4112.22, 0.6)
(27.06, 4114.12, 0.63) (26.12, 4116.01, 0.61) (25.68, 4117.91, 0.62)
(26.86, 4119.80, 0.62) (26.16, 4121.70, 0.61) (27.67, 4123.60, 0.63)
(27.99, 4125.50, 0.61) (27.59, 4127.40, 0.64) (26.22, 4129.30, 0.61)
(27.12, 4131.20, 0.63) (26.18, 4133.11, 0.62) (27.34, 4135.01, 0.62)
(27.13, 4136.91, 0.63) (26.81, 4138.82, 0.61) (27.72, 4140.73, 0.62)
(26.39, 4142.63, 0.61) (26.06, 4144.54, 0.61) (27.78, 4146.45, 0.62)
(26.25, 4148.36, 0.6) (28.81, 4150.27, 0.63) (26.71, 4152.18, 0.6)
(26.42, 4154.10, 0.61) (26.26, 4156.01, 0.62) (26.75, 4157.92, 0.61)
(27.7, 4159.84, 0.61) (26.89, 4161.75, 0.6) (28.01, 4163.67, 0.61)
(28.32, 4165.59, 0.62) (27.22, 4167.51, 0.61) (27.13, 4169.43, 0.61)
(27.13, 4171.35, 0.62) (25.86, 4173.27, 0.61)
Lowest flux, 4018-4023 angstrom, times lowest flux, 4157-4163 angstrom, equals 708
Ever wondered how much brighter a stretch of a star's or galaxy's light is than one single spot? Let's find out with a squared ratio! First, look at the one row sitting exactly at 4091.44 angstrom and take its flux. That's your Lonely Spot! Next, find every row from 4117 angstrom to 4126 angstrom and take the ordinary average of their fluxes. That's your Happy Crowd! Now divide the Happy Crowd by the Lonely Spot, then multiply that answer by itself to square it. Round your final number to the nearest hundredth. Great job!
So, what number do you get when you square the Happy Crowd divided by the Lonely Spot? 1.03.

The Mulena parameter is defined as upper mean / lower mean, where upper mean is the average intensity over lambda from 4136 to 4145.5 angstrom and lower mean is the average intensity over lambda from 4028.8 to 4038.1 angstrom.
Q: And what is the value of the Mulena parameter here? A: 1.01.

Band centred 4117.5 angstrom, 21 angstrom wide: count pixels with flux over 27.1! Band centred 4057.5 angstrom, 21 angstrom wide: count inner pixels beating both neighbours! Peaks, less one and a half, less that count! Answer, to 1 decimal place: -0.5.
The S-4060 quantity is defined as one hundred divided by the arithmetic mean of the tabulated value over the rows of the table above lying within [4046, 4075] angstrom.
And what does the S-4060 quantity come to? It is 3.76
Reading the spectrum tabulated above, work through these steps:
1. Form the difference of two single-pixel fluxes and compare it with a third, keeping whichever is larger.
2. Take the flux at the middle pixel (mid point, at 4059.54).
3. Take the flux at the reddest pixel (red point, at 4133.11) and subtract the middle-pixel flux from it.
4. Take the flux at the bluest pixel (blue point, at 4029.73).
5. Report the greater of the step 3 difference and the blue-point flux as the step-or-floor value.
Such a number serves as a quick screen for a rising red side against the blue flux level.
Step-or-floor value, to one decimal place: 26.8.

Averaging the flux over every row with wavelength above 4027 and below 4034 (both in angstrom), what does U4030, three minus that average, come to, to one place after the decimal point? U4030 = -23.4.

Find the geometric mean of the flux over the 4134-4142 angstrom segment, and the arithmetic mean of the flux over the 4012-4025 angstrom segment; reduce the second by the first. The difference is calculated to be -0.59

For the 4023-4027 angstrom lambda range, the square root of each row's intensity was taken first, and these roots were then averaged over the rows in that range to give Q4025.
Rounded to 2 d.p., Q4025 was 5.15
